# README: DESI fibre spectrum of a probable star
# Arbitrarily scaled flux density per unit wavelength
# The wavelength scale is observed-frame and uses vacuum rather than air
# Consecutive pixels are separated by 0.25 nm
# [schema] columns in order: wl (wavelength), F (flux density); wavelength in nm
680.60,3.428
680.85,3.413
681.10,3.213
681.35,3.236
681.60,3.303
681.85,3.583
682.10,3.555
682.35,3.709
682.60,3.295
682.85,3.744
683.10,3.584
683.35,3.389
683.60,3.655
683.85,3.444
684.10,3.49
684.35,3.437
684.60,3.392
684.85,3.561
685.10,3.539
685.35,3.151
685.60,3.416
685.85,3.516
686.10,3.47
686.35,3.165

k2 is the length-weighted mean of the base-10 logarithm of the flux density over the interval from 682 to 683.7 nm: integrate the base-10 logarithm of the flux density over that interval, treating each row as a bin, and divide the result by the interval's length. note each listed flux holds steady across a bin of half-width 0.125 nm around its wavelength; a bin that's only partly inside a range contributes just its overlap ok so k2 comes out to 0.551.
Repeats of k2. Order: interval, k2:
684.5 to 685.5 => 0.532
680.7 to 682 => 0.525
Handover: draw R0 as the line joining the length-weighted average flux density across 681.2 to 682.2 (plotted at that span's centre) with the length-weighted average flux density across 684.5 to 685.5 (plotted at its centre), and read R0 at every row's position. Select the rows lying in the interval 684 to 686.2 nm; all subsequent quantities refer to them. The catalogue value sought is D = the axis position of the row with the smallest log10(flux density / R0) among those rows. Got 685.35 nm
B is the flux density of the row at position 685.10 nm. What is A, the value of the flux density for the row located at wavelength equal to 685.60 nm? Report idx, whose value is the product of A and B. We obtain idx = 12.1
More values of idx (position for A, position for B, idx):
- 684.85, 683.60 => 13.0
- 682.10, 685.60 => 12.1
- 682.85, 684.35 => 12.9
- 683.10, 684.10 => 12.5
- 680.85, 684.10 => 11.9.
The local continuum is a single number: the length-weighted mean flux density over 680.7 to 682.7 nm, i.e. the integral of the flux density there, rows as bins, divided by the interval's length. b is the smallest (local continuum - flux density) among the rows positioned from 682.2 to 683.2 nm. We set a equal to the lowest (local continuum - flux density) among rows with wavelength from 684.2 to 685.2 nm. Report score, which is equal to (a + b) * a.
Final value 0.07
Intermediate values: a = -0.15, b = -0.33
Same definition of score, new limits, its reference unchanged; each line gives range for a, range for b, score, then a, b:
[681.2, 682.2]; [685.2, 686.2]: 0.05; -0.17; -0.10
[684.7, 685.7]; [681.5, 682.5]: 0.06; -0.15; -0.29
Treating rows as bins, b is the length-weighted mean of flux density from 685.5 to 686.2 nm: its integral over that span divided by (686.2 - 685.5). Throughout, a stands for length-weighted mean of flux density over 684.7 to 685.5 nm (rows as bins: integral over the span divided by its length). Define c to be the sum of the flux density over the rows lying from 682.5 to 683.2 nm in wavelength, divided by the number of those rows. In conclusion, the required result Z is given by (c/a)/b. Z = 0.299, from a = 3.42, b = 3.47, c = 3.54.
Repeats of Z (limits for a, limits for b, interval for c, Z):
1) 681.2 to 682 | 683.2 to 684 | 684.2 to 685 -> 0.293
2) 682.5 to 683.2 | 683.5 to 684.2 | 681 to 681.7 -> 0.260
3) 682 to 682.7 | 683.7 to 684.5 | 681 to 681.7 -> 0.266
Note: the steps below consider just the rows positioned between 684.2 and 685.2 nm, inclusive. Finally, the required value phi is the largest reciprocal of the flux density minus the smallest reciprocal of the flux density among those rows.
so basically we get 0.014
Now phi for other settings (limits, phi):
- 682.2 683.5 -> 0.036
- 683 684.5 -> 0.021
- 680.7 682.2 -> 0.032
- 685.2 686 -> 0.033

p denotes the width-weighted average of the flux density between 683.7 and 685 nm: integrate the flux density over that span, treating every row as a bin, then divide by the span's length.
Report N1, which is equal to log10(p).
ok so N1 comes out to 0.540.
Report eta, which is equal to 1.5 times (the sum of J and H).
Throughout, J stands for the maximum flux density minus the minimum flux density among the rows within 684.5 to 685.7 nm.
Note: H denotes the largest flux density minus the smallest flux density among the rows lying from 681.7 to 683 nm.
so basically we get 1.29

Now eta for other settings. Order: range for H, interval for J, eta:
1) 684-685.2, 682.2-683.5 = 0.93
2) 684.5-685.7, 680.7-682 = 1.17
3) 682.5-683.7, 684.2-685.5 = 1.29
